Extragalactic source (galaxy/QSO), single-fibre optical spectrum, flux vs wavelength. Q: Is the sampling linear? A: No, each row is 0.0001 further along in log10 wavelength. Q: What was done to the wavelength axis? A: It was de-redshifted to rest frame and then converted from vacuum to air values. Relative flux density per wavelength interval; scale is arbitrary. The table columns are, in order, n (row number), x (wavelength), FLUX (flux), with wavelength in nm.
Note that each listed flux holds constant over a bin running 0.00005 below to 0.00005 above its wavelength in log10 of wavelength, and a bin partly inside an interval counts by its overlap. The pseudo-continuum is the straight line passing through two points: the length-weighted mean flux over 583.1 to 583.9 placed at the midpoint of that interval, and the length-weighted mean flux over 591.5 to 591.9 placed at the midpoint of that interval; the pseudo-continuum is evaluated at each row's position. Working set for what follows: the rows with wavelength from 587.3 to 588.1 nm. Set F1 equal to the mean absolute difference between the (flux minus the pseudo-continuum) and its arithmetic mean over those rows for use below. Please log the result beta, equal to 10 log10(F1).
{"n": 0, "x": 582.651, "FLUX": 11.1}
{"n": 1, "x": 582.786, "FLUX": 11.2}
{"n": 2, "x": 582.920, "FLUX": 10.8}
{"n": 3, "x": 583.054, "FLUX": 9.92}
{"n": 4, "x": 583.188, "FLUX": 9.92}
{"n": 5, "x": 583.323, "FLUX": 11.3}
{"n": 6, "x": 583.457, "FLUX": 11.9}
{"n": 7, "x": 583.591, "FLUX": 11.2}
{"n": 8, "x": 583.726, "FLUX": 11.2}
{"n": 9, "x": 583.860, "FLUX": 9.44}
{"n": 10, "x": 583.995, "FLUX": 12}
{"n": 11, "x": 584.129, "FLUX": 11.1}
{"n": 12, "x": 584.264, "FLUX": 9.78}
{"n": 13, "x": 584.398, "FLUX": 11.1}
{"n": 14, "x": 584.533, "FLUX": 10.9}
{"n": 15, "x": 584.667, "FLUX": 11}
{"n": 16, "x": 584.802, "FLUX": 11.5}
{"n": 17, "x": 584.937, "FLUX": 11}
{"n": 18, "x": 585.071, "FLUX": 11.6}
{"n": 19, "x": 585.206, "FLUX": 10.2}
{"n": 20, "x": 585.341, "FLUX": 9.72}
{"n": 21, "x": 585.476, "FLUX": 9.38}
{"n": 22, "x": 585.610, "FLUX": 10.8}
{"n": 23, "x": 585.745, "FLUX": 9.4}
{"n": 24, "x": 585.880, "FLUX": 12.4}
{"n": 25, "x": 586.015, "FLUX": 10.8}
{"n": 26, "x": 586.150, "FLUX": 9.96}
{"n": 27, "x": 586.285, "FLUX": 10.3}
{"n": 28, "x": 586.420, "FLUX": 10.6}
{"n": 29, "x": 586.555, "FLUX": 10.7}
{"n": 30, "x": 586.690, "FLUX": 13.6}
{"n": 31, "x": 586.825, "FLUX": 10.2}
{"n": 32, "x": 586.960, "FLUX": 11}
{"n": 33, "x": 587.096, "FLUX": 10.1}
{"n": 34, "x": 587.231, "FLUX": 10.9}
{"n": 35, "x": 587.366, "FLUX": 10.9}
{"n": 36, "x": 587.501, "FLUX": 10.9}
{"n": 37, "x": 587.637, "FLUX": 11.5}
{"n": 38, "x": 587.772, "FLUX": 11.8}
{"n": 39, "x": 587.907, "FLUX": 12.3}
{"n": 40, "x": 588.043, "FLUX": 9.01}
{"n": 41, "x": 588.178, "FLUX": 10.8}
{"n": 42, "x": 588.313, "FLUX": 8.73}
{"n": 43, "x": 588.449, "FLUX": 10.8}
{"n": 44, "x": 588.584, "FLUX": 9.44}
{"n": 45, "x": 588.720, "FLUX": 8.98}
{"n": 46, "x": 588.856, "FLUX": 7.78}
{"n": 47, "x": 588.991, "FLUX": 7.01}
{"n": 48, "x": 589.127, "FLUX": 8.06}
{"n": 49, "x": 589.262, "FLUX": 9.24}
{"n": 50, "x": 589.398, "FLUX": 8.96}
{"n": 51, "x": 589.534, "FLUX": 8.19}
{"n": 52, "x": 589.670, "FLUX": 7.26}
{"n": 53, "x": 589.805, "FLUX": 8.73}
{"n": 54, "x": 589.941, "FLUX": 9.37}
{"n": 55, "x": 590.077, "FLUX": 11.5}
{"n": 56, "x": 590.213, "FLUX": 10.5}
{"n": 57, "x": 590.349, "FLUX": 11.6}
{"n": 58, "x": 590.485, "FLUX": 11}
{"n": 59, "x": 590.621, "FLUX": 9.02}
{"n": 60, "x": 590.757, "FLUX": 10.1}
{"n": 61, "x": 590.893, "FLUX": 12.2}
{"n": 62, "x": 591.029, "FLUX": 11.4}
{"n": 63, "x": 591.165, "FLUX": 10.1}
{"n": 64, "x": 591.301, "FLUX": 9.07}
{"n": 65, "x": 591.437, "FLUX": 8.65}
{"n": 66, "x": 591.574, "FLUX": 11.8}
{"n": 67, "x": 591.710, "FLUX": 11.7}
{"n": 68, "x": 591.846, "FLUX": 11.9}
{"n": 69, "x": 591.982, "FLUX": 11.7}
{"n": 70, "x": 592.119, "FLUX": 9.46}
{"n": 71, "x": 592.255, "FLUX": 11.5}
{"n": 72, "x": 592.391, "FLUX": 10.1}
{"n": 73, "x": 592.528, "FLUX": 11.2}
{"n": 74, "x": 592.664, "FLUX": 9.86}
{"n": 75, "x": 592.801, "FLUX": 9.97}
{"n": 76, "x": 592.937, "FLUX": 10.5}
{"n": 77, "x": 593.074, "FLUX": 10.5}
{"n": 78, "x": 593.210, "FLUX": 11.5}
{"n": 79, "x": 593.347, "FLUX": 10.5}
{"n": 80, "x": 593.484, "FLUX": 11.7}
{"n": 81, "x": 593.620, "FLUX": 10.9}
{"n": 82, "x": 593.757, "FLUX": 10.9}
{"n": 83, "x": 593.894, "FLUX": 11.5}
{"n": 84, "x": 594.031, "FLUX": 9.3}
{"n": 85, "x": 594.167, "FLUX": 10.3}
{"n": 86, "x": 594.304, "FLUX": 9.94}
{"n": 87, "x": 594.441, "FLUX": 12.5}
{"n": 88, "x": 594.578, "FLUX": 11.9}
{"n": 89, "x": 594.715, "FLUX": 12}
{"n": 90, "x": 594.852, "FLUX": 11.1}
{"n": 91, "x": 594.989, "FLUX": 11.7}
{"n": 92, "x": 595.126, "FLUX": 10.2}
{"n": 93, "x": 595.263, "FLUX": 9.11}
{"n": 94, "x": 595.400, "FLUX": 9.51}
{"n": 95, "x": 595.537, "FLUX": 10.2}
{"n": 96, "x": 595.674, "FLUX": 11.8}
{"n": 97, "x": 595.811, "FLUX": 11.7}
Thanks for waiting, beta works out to -1.0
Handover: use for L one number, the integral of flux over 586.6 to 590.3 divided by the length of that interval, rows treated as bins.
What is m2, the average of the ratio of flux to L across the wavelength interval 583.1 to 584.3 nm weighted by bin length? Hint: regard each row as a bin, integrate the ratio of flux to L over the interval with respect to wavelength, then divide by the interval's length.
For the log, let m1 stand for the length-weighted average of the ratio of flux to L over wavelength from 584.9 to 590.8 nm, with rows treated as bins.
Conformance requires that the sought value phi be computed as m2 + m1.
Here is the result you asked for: 2.12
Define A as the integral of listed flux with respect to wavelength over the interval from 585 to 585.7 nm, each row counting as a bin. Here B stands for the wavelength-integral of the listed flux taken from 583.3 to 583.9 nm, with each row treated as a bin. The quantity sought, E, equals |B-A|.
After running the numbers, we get 0.59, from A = 7.23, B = 6.64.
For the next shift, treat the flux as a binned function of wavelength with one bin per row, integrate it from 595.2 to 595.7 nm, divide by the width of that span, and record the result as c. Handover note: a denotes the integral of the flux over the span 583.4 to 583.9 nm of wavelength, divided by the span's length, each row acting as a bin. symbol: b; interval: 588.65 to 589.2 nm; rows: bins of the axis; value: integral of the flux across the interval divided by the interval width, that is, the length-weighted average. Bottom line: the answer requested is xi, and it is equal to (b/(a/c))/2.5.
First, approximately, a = 11.0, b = 8.0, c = 10.0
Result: 2.9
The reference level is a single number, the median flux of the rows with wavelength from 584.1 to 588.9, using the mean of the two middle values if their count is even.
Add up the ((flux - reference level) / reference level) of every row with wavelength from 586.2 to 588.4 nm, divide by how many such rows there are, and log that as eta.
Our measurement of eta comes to 0.003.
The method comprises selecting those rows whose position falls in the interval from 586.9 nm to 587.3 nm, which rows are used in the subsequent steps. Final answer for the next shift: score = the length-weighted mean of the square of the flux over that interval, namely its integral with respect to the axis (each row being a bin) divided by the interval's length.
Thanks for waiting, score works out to 114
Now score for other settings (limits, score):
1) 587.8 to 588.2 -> 119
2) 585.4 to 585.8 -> 98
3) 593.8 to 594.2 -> 109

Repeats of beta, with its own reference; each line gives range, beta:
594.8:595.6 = -1.2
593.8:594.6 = 0.2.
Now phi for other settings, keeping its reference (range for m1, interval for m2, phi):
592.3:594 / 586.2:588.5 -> 2.17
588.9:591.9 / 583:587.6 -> 2.08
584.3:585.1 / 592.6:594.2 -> 2.19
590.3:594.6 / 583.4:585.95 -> 2.17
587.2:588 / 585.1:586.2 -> 2.19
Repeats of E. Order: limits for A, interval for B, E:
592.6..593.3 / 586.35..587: 0.03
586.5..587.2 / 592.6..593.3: 0.45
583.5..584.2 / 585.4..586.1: 0.33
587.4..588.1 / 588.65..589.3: 2.47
